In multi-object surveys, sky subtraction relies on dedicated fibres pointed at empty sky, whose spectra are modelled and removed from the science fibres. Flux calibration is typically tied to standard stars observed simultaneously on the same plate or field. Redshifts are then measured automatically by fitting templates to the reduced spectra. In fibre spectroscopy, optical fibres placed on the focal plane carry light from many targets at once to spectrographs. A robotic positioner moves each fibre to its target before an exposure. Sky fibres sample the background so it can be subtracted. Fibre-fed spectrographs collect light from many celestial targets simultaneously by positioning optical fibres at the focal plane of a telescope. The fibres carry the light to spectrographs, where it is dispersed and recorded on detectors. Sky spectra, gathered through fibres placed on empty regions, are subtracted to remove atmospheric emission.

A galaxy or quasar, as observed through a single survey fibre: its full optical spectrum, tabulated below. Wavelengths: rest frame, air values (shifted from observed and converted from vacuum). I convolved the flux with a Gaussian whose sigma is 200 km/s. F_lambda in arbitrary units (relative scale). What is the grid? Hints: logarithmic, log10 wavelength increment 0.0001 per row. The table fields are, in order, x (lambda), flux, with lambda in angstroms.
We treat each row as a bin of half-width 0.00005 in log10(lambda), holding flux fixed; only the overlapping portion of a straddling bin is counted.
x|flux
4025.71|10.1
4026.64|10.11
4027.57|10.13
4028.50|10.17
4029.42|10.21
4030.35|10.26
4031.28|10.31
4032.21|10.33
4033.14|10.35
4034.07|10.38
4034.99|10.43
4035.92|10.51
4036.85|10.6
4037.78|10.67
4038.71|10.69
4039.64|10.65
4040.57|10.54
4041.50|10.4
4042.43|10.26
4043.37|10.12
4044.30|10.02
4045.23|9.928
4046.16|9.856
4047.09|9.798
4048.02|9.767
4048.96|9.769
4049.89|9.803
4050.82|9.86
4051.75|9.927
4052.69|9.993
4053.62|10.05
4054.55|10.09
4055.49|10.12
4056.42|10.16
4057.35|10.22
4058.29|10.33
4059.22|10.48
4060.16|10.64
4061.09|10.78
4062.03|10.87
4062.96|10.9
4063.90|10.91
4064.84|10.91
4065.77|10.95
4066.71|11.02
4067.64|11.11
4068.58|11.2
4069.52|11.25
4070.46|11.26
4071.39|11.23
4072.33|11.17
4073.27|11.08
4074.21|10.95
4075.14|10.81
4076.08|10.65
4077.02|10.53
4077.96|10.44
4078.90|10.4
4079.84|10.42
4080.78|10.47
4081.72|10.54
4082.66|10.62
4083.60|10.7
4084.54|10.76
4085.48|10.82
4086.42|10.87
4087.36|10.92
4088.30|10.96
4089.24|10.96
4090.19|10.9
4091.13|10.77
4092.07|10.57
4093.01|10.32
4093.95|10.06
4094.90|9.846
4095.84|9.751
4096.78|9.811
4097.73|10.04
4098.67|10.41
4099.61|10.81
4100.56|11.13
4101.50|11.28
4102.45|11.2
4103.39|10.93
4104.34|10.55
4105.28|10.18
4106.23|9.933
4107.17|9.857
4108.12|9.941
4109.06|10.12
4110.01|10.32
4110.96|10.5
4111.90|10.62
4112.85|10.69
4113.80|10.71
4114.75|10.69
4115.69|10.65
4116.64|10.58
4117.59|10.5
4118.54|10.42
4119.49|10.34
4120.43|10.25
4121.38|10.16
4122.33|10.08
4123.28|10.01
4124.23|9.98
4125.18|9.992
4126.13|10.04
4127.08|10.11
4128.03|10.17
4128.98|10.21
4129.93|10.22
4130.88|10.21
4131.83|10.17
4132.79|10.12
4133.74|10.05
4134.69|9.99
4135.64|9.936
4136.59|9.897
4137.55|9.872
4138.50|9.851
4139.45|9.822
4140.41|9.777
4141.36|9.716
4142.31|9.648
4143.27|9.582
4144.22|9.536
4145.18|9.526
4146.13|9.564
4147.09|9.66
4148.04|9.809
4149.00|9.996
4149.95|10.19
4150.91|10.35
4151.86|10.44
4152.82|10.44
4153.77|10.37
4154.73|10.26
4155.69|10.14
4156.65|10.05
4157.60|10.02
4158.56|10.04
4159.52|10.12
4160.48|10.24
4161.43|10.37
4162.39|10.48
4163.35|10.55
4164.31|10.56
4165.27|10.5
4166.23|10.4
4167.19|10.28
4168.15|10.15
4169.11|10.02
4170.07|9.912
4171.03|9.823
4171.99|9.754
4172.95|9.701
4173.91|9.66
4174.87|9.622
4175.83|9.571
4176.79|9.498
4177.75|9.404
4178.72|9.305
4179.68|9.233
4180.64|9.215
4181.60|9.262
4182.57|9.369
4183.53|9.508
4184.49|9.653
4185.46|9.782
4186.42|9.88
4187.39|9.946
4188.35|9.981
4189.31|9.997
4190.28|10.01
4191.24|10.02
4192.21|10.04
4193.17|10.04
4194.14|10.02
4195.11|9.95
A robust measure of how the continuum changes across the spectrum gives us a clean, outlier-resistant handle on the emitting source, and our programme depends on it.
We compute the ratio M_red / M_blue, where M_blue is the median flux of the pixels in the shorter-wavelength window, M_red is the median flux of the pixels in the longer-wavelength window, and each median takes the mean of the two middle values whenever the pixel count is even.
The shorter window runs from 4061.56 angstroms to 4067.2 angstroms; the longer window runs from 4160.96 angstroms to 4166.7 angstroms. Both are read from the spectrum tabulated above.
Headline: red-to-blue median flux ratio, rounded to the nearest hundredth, 0.96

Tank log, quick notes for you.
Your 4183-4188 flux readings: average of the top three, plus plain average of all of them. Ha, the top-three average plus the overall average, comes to 19.6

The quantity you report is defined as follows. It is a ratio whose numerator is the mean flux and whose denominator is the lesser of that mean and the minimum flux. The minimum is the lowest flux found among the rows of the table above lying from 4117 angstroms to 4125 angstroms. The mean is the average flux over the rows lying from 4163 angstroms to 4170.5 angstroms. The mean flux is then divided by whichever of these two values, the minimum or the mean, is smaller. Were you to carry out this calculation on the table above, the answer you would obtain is 1.03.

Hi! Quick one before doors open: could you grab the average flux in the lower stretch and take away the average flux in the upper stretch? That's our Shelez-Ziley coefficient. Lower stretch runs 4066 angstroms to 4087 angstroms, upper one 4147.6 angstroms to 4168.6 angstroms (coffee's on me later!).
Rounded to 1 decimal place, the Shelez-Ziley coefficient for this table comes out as 0.6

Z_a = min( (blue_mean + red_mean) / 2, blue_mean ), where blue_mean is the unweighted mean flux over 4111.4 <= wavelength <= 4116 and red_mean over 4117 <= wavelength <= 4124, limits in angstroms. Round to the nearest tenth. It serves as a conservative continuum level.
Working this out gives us 10.5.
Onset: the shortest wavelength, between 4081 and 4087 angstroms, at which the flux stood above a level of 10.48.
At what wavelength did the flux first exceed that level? 4081.72 angstroms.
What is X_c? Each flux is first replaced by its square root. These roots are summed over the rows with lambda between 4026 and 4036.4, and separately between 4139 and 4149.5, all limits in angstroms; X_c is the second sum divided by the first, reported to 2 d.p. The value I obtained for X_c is 0.97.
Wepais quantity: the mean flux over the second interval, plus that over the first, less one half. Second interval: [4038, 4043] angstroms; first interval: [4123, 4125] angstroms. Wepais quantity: 20.0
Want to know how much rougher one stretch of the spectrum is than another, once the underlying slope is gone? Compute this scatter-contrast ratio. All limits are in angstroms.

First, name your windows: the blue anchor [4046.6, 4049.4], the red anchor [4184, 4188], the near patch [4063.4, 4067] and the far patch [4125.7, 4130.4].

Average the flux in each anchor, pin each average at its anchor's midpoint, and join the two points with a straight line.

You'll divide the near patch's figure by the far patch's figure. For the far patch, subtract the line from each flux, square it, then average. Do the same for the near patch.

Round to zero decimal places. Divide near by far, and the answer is 11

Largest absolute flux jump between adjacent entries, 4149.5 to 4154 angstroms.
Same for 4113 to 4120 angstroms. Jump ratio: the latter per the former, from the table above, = 0.50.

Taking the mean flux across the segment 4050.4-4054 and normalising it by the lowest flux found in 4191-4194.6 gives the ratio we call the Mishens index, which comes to 0.99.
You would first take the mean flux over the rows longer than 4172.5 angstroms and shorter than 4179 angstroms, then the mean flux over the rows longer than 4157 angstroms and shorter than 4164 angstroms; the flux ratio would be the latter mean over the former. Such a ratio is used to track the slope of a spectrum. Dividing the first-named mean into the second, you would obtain 1.08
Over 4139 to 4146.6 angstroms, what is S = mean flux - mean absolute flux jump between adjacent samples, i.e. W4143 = 9.6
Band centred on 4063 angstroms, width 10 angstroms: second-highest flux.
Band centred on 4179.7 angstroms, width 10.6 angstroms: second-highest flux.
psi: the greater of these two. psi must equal 11.0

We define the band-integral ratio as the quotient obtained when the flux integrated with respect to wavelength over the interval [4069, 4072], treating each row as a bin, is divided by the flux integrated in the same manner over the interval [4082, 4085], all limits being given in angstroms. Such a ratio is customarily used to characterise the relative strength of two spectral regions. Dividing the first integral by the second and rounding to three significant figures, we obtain 1.05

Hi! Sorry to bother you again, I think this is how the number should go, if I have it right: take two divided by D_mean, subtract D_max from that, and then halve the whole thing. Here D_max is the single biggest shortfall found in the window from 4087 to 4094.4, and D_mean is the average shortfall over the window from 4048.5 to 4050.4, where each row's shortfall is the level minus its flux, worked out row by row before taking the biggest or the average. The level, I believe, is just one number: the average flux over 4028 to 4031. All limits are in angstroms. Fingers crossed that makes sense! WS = 2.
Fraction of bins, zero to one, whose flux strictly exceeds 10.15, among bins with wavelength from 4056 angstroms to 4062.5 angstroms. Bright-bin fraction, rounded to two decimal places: 1.00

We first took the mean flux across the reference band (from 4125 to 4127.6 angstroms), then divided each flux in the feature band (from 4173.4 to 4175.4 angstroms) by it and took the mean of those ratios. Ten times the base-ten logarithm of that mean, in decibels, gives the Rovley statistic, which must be -0.2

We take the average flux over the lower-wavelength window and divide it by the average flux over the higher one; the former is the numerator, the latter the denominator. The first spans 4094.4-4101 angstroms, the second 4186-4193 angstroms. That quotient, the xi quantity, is 1.03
